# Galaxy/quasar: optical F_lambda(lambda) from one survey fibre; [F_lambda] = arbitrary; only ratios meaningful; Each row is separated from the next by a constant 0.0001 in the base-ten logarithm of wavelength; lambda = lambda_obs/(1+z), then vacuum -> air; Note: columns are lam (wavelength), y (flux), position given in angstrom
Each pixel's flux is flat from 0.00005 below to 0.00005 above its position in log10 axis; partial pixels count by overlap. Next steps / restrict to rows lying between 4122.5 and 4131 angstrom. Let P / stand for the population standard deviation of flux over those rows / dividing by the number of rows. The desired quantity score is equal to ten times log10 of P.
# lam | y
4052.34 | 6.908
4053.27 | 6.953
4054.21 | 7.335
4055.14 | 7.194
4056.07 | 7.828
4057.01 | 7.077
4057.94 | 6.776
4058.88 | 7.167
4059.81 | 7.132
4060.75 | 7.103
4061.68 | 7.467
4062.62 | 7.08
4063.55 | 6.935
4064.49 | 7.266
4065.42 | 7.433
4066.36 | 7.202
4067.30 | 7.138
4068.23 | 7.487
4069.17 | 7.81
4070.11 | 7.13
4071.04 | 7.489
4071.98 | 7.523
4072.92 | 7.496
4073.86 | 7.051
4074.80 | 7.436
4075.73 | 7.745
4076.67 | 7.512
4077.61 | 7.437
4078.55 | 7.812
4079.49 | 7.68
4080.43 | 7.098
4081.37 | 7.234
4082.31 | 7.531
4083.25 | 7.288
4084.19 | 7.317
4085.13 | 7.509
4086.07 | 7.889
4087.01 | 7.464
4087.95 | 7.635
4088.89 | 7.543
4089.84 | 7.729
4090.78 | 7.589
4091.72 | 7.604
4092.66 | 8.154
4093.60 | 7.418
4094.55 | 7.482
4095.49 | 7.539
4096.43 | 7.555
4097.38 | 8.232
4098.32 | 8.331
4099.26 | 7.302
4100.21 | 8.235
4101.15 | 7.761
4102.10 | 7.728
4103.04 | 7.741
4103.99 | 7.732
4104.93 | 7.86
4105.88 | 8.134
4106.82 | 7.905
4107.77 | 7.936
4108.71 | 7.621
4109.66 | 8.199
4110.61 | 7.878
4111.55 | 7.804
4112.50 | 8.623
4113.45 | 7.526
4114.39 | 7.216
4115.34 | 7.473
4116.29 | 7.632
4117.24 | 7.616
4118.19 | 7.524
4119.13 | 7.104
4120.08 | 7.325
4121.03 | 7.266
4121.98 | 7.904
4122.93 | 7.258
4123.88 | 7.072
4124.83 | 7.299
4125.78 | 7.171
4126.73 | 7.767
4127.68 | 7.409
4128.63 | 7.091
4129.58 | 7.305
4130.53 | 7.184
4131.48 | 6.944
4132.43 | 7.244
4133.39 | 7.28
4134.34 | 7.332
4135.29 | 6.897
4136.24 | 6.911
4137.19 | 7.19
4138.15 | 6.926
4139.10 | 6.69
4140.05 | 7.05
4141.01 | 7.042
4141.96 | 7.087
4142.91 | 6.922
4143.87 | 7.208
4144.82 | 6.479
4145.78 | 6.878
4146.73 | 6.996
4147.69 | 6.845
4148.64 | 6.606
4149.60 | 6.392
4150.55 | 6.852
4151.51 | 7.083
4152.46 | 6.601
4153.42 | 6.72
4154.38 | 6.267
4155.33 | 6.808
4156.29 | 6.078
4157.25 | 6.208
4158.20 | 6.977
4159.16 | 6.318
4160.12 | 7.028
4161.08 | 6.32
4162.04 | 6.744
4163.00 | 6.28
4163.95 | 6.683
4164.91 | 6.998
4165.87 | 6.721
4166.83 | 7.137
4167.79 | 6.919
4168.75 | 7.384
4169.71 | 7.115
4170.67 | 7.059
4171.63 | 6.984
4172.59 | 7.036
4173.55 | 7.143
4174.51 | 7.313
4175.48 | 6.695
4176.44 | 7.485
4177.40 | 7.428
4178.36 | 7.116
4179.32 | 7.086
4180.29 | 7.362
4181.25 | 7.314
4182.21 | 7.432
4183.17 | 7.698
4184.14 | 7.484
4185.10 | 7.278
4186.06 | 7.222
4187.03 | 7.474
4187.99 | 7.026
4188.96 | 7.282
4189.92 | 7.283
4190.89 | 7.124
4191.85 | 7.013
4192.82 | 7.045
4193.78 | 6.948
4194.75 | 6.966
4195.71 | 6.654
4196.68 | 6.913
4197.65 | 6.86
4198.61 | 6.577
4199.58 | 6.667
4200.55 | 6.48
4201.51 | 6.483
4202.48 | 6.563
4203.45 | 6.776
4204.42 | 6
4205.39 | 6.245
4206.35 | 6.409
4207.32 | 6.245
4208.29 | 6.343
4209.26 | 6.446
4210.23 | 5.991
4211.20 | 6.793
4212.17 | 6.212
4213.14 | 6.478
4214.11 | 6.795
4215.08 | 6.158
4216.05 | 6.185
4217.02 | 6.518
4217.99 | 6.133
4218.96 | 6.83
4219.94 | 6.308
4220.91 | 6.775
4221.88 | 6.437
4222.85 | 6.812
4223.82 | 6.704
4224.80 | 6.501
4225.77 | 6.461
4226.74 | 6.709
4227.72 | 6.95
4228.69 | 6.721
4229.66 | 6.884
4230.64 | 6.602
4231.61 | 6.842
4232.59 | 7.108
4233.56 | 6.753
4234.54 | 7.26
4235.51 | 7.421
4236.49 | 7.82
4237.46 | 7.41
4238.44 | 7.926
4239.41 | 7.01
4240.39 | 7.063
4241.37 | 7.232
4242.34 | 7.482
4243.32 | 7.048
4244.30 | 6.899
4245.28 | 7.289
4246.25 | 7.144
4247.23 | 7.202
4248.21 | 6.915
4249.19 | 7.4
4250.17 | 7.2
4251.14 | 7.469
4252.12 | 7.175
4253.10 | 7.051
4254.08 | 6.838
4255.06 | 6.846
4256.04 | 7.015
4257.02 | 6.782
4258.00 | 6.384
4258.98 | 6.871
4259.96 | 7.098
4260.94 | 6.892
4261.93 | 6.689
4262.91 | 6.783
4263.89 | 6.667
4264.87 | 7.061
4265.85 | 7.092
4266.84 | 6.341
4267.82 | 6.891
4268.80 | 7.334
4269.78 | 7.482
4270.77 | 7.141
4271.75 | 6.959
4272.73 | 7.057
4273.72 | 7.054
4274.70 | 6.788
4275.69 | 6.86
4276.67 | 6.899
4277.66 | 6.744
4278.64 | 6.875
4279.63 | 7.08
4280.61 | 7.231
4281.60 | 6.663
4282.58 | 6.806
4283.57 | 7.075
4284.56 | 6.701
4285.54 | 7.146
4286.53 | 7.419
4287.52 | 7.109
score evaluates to -7.0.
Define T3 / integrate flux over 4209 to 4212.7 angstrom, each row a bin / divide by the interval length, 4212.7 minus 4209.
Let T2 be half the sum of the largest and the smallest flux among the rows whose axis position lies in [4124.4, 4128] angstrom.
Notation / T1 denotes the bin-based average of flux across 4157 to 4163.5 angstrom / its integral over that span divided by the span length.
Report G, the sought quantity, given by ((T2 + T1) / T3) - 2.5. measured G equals -0.29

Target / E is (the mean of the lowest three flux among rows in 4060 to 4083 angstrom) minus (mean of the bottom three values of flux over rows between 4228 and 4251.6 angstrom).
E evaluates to 0.33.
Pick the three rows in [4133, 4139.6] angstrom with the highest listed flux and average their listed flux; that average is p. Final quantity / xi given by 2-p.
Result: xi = -5.3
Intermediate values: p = 7.3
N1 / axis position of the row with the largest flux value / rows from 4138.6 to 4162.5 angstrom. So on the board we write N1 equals 4143.87 angstrom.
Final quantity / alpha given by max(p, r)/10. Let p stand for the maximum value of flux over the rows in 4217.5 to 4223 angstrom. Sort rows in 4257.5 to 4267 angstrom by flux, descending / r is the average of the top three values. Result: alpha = 0.708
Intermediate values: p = 6.83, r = 7.08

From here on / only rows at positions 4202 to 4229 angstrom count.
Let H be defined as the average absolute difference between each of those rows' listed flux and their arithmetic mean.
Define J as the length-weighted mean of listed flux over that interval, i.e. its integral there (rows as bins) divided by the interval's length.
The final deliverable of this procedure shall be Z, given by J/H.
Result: 29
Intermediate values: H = 0.227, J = 6.5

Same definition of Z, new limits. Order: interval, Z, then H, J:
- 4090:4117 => 29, 0.269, 7.8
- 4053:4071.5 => 34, 0.211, 7.3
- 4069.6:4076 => 41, 0.183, 7.4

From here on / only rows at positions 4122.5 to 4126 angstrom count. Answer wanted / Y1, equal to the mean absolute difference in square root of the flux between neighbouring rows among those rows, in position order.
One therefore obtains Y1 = 0.034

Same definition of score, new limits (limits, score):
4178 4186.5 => -7.5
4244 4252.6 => -7.4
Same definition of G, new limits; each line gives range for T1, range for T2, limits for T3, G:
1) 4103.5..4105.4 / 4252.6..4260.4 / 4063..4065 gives -0.46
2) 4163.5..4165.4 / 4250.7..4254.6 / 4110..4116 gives -0.70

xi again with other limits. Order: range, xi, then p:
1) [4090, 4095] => -5.8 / 7.8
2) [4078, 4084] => -5.7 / 7.7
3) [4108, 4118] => -6.2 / 8.2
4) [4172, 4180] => -5.4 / 7.4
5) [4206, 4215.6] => -4.7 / 6.7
